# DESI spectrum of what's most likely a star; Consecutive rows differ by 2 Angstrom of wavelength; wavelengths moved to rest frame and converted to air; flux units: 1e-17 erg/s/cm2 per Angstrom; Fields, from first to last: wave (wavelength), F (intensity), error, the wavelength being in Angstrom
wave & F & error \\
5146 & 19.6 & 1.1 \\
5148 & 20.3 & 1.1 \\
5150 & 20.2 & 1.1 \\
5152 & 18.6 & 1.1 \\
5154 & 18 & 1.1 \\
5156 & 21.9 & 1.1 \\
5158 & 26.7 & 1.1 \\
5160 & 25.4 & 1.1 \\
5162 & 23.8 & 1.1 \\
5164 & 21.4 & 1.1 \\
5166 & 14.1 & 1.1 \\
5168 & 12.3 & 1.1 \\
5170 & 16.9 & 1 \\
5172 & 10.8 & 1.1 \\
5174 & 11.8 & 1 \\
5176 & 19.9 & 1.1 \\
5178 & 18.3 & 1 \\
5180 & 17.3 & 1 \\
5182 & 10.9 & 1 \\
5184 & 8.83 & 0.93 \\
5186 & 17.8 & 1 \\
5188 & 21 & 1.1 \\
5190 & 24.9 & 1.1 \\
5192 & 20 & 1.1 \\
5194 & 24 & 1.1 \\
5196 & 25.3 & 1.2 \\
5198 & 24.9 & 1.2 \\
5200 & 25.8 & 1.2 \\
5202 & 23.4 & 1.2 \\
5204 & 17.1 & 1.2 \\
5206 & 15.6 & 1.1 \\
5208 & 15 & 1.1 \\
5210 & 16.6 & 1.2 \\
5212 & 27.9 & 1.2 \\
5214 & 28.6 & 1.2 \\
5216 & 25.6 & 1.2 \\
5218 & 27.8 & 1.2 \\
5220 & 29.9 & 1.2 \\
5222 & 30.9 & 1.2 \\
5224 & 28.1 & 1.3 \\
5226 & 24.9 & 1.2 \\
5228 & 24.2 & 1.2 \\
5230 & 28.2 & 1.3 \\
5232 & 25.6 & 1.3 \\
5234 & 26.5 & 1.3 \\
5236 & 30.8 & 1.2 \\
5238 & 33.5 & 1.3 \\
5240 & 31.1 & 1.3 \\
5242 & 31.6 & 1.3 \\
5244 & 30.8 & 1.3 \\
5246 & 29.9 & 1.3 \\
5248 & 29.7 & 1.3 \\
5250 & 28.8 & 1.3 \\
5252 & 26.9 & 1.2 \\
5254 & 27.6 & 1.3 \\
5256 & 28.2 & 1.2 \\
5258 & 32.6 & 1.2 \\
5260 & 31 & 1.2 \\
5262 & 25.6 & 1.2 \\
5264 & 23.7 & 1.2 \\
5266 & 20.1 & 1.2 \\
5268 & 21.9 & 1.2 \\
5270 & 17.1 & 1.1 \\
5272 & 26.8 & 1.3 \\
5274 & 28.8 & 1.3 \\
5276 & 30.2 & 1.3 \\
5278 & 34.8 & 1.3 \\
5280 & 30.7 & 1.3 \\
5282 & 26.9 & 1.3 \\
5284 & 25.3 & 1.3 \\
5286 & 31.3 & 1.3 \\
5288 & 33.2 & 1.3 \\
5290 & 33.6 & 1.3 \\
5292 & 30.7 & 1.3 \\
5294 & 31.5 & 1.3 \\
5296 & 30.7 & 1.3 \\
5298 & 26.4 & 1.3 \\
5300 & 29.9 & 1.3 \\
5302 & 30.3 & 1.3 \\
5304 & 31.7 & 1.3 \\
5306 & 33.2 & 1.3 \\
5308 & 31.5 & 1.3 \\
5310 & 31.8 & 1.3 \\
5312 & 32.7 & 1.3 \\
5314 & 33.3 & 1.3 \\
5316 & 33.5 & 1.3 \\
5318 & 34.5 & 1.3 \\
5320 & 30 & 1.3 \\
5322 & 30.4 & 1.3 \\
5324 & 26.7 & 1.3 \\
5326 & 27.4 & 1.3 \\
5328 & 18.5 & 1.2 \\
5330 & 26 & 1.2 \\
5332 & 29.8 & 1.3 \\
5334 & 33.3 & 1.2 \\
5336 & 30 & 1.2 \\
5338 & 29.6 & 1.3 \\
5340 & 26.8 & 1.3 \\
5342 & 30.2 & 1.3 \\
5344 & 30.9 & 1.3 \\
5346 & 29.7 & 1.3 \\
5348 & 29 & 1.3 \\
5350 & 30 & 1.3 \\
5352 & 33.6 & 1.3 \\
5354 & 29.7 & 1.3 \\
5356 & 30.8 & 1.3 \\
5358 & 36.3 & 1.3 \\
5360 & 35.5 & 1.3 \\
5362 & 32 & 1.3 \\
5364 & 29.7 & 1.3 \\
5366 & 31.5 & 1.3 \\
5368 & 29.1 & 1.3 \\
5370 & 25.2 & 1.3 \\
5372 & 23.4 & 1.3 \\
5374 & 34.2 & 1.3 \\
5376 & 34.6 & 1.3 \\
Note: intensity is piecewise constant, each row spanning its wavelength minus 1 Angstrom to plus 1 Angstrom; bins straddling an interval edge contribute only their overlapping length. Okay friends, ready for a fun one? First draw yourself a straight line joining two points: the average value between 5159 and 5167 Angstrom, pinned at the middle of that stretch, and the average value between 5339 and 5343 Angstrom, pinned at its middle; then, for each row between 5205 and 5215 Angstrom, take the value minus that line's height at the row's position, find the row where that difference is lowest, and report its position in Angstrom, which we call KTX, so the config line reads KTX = 5208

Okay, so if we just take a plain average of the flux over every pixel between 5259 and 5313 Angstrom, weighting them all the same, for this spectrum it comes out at 28.9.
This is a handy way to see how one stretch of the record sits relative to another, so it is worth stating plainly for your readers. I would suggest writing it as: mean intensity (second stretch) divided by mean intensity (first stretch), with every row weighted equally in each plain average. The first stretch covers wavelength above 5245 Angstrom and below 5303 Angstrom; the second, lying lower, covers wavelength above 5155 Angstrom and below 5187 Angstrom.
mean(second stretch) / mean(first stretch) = 0.61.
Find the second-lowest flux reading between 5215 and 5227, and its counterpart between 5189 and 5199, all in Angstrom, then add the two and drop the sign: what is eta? 49.6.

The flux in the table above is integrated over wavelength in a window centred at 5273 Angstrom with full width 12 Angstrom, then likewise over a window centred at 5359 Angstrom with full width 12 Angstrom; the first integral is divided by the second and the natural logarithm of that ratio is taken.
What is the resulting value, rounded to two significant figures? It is -0.20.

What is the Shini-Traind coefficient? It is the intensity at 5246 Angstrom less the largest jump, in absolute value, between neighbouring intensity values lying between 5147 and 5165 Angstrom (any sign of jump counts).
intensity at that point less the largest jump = 25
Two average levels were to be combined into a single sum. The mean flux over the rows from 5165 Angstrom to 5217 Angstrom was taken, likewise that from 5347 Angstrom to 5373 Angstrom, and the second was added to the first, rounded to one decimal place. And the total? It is 49.5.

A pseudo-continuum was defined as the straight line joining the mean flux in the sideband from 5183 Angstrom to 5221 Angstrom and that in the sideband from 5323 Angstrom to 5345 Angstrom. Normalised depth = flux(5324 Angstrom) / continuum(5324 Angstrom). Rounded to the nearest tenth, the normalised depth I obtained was 1.0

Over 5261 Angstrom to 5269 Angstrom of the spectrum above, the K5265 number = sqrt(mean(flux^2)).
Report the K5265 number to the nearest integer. 23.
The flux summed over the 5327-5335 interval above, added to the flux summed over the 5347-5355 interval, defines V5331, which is 230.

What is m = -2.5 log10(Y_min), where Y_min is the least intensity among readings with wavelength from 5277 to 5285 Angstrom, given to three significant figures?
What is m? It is -3.51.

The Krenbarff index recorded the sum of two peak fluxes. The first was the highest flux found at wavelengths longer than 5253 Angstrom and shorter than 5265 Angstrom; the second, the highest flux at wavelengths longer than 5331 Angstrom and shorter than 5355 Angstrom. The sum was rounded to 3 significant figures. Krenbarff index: 66.2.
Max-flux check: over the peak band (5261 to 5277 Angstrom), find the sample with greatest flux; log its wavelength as 5276 Angstrom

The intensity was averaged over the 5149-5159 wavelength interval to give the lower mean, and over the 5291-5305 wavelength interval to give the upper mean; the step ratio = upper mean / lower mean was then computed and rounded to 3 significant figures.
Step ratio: 1.43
